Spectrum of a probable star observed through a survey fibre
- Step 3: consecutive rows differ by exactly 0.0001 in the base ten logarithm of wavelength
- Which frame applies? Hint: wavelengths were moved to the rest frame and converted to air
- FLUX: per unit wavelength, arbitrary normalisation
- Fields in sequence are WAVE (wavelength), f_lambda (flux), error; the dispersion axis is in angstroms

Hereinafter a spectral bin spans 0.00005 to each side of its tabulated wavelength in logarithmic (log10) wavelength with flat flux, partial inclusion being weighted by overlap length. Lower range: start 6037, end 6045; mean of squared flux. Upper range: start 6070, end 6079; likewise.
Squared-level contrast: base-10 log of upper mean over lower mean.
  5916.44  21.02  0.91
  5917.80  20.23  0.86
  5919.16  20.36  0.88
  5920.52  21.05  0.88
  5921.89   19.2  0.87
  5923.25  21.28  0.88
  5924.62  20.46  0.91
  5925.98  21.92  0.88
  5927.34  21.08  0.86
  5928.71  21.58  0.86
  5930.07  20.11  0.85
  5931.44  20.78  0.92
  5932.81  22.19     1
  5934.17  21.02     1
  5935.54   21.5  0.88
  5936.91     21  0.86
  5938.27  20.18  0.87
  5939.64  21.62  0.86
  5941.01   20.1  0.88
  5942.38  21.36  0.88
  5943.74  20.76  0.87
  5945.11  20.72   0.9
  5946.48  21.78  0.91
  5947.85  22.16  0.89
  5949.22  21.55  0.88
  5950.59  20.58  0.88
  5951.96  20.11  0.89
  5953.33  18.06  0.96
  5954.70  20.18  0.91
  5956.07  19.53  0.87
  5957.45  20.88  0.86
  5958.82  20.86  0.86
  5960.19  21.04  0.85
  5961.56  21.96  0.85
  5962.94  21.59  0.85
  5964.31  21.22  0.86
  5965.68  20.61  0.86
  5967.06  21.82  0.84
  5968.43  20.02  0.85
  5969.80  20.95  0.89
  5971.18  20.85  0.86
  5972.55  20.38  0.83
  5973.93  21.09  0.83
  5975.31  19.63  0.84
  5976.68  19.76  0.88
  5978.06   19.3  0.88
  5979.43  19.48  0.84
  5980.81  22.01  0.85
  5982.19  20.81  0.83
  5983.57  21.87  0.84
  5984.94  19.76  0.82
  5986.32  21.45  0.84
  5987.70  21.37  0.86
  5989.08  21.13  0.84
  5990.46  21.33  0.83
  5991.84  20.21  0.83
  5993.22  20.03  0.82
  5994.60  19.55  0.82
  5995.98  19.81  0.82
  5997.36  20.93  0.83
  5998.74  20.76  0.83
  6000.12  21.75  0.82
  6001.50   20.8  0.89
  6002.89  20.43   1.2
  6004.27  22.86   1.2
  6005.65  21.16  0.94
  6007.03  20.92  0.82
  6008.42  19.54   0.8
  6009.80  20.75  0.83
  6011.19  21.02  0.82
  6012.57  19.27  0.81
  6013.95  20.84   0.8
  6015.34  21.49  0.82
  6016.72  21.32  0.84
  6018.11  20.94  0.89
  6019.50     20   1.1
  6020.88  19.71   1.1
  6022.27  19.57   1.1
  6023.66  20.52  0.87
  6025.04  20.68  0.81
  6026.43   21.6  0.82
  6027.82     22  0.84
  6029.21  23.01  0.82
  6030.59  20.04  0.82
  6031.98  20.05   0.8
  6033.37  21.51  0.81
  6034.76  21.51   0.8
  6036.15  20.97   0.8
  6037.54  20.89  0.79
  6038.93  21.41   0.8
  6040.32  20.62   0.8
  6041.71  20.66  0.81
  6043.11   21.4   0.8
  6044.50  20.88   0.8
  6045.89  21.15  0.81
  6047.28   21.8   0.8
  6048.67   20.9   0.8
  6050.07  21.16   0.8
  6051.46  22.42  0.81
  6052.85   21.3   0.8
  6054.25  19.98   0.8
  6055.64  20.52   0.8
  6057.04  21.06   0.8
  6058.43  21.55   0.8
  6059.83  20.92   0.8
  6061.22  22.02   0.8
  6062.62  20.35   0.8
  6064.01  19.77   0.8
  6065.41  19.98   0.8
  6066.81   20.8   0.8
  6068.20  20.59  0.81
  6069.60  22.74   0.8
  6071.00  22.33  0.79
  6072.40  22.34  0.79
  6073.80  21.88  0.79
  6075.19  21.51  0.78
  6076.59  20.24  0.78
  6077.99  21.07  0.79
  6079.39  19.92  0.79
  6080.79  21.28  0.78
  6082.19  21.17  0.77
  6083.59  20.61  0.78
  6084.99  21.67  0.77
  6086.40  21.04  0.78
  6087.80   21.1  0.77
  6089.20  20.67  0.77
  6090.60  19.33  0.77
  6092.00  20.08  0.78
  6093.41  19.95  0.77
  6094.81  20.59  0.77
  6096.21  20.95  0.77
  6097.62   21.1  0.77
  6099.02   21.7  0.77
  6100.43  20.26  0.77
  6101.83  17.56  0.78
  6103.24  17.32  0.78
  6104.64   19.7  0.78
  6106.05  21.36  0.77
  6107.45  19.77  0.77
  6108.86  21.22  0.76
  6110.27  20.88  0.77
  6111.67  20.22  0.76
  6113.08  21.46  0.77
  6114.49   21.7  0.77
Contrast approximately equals 0.024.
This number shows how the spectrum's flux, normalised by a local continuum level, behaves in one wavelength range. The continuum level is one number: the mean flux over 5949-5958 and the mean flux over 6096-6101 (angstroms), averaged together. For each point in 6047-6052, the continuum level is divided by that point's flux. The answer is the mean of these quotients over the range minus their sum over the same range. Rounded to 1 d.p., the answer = -2.9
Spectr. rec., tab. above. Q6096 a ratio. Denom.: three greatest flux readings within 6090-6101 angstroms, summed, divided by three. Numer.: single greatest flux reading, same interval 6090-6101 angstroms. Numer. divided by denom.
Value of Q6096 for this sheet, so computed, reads 1.02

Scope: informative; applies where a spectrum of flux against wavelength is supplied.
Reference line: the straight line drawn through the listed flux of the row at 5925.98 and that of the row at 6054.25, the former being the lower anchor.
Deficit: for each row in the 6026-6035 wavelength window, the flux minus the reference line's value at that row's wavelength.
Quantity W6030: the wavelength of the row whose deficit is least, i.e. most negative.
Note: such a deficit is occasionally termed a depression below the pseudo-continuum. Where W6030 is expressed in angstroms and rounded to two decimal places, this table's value 6030.59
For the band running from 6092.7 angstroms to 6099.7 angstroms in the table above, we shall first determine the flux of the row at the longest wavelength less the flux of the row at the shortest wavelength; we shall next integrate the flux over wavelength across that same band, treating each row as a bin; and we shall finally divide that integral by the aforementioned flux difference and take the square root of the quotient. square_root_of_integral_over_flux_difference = 9.1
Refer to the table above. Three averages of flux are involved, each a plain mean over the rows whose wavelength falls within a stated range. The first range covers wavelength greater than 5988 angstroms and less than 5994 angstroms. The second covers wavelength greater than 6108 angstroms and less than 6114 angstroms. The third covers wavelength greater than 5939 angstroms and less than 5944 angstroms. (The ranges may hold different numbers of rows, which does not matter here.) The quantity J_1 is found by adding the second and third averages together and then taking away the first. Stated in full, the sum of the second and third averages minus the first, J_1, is 21.2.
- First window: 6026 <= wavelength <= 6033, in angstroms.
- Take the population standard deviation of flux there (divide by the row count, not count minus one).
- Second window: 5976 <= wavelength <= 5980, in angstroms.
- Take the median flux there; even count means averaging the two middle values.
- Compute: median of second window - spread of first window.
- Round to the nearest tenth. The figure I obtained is 18.3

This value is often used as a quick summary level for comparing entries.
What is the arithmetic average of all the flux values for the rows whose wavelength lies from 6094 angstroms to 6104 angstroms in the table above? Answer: 19.9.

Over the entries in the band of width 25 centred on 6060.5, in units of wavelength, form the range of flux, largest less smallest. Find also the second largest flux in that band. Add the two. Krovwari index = 25.4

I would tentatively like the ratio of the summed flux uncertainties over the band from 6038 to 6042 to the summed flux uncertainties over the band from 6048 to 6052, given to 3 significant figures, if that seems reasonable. 1.00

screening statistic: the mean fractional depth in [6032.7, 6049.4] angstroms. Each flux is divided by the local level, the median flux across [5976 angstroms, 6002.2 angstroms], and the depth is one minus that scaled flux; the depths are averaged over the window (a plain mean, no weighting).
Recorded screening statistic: -0.016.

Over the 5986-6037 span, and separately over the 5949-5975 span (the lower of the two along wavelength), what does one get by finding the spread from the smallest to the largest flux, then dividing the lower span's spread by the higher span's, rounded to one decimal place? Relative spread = 1.0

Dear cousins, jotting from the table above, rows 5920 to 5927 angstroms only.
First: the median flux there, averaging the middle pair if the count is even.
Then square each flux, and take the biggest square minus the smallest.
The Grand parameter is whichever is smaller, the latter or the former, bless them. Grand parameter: 21.05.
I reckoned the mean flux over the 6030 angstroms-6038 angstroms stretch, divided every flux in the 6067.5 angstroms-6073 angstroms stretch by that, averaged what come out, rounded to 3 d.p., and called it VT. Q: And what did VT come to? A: 1.056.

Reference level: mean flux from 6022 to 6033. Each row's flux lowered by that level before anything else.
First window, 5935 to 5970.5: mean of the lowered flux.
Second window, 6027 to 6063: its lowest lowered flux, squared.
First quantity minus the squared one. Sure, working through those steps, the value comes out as -1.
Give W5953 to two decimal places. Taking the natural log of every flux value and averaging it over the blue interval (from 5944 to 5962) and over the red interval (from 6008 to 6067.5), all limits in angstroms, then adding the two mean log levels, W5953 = 6.07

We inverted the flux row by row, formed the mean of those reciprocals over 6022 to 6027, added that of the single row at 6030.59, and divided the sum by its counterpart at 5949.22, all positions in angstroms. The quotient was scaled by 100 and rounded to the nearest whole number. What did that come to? 212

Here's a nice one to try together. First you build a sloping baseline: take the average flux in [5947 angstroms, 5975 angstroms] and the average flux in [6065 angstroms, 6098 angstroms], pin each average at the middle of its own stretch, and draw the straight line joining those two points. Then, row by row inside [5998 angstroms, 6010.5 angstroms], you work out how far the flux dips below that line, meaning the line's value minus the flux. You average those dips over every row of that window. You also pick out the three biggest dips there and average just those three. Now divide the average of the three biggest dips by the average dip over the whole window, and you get -4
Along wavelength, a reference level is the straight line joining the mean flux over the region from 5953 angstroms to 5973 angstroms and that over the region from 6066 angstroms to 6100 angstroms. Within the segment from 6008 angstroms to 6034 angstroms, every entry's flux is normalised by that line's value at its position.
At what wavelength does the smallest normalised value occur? 6012.57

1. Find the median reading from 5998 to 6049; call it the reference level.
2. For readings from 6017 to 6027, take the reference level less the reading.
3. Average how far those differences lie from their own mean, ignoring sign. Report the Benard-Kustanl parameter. 0.576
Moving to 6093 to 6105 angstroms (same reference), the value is 1.140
